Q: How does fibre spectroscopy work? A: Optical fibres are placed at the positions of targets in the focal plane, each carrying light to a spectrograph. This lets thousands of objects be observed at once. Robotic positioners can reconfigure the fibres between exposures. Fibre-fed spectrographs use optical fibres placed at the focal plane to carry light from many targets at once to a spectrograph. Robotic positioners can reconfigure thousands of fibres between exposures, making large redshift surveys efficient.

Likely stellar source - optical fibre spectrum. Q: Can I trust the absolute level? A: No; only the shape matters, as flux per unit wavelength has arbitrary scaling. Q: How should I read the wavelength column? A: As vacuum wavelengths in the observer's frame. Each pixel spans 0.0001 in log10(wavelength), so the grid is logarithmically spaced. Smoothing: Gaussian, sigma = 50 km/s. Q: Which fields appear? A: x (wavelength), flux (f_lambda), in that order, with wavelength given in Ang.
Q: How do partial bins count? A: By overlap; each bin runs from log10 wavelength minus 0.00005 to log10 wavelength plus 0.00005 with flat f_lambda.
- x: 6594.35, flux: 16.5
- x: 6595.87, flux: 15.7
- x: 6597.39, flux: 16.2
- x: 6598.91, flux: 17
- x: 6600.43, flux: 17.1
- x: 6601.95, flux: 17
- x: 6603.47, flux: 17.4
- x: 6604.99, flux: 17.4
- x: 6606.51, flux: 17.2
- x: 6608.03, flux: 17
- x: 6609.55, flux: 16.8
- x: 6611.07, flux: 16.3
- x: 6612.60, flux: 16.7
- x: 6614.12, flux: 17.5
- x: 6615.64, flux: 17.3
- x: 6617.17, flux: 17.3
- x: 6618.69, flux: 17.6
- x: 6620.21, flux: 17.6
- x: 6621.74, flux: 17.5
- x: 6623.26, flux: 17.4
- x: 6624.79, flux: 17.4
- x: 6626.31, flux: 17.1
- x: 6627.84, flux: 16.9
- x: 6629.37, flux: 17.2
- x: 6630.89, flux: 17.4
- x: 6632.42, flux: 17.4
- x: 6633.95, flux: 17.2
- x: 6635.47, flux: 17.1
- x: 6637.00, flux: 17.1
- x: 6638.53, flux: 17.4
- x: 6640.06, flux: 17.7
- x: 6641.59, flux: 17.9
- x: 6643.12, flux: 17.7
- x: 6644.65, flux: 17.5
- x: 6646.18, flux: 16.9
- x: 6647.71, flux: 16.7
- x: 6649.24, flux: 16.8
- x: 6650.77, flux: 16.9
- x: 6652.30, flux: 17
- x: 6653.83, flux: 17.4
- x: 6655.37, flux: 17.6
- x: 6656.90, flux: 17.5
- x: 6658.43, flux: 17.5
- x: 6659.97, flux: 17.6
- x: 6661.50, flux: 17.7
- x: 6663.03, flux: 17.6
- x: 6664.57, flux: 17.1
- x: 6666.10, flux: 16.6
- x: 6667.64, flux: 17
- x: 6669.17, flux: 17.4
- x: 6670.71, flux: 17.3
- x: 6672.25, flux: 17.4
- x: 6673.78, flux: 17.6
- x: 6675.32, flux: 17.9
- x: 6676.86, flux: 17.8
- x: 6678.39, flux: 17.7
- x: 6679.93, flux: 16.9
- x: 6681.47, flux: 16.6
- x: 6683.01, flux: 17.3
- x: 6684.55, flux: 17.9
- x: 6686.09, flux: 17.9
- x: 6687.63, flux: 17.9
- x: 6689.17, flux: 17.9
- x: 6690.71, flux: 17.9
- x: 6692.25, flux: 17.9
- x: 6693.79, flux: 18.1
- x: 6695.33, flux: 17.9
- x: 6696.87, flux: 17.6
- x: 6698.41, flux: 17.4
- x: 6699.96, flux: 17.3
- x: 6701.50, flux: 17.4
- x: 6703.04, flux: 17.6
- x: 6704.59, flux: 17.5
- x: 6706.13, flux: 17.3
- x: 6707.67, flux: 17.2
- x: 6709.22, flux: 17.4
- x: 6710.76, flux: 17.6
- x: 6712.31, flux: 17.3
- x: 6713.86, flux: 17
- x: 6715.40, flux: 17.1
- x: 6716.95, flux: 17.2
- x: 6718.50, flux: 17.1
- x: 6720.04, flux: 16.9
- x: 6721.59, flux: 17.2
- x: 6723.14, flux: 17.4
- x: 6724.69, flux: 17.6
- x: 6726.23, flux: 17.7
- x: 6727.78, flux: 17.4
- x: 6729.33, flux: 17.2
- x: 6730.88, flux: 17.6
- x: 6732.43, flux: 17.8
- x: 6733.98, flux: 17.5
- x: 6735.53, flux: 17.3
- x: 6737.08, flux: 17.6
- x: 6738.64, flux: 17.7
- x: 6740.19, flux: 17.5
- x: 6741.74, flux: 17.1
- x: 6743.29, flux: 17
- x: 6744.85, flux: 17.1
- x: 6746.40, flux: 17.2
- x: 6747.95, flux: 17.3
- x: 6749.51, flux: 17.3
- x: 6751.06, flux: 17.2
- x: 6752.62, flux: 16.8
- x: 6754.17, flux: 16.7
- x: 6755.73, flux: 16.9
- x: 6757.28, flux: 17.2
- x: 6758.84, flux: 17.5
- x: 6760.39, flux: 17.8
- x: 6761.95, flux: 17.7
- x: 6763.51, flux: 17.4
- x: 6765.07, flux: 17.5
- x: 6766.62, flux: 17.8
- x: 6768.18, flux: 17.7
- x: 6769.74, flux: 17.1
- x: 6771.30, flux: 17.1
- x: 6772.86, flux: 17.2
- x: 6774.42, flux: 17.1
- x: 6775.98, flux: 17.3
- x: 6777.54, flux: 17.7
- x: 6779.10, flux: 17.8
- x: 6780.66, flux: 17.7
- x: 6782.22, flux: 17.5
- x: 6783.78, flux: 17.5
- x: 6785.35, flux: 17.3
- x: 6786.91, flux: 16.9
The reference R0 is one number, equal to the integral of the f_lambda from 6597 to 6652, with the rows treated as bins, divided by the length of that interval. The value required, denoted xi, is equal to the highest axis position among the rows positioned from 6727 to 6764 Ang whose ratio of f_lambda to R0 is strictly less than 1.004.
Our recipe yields 6757.28 Ang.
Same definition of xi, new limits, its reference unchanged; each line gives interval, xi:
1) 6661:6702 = 6681.47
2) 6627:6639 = 6637.00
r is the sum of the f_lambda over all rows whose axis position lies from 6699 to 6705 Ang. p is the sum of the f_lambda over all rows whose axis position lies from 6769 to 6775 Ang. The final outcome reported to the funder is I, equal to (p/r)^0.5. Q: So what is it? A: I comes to 0.99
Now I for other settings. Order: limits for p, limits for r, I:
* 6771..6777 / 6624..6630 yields 1.00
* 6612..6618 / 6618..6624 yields 0.99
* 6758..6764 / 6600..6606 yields 1.01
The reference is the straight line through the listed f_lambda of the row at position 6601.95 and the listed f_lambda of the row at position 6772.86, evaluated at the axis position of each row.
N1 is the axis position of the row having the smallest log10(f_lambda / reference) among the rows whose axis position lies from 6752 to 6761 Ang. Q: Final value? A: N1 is 6754.17 Ang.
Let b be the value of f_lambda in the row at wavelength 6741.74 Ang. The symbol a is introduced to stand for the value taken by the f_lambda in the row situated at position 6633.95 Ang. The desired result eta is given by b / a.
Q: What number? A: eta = 0.99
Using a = 17.2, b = 17.1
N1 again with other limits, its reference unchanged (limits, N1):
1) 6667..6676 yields 6667.64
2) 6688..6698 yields 6696.87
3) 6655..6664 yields 6658.43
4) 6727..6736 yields 6729.33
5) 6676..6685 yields 6681.47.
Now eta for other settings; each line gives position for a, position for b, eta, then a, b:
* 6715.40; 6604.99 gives 1.02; 17.1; 17.4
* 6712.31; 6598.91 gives 0.98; 17.3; 17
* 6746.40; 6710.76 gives 1.02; 17.2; 17.6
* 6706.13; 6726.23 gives 1.02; 17.3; 17.7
